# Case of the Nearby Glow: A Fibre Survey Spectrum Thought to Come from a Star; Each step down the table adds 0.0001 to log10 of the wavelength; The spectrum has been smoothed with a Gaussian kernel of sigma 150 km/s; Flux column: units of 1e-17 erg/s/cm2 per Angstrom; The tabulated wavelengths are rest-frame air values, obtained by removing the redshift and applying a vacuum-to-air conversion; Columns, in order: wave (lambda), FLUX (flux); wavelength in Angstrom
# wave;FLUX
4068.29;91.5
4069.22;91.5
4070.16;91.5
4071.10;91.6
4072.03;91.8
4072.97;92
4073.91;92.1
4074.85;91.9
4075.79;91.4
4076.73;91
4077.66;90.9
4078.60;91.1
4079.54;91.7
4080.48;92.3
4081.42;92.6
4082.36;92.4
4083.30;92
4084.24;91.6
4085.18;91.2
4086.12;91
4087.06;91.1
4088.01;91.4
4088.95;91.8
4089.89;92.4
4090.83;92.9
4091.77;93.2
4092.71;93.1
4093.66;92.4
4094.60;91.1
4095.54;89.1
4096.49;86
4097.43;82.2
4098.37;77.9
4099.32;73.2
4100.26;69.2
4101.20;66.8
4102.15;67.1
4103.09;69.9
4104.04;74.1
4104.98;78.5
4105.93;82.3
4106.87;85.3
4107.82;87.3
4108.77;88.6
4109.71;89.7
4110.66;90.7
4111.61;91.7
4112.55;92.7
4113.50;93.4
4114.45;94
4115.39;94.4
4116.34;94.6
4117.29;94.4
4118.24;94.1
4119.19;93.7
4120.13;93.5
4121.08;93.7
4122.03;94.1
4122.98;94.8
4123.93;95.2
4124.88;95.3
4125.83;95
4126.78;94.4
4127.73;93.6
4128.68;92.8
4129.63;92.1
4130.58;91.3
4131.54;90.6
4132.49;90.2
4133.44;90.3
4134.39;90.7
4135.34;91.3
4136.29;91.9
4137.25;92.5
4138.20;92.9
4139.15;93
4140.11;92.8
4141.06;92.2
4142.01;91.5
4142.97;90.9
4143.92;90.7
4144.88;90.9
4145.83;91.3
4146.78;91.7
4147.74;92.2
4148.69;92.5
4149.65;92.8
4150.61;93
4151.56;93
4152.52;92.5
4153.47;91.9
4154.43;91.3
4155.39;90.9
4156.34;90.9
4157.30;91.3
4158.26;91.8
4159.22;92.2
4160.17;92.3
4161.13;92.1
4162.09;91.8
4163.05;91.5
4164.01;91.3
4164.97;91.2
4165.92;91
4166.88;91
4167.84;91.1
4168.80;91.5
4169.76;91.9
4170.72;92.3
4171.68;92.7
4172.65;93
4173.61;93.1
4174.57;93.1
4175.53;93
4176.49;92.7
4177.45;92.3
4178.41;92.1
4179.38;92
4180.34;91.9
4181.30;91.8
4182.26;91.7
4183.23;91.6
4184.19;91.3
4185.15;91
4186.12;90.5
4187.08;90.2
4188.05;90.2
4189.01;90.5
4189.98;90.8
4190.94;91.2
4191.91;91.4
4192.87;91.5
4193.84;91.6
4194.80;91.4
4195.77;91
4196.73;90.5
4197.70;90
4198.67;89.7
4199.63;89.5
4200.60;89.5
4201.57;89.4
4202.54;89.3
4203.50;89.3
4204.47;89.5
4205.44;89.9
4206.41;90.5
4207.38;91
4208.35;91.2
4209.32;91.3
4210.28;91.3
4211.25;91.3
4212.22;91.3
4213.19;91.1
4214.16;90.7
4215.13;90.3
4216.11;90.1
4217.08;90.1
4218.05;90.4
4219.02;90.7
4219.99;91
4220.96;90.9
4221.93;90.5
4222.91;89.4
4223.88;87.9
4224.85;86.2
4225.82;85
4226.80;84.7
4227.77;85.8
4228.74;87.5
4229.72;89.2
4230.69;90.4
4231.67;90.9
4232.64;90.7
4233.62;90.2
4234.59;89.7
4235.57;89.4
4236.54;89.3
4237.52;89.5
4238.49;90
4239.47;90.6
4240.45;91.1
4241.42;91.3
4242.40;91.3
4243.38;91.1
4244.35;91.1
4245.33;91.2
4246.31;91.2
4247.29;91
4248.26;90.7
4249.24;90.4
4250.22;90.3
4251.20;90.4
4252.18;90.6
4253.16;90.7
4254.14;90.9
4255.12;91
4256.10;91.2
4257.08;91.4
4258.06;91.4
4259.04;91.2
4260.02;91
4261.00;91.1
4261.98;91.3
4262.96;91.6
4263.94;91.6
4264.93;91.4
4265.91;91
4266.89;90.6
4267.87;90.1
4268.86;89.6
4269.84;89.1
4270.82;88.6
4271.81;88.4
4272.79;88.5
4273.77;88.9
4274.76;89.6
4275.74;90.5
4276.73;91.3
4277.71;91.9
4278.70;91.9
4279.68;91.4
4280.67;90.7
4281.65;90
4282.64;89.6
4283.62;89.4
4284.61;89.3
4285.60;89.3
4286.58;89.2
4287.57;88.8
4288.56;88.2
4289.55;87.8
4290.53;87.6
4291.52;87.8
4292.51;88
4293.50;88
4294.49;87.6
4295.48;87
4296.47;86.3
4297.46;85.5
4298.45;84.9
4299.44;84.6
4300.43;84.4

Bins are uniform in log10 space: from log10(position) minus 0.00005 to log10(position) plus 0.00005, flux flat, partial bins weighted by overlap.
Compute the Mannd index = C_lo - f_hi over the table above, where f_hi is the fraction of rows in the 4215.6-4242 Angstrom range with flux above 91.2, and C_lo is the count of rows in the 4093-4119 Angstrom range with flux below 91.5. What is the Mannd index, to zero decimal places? 18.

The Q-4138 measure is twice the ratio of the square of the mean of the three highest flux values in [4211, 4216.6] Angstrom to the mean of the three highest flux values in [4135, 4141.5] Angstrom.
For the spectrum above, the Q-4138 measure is 179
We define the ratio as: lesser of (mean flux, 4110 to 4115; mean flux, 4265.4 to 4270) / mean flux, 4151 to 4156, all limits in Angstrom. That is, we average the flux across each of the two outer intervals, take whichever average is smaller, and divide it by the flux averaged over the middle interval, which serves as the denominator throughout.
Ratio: 0.98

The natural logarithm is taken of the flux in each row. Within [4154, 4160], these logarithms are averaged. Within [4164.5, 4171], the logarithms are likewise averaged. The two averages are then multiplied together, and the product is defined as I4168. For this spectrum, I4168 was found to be 20.4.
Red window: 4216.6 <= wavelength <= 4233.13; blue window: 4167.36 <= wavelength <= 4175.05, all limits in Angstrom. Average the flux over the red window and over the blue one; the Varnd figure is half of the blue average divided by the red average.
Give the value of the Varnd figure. 0.519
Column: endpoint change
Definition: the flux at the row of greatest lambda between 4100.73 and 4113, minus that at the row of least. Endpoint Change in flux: 26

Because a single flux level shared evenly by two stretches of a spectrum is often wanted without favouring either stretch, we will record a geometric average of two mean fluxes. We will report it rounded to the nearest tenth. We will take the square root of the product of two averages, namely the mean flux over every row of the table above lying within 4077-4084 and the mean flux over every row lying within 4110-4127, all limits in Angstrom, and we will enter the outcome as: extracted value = 92.9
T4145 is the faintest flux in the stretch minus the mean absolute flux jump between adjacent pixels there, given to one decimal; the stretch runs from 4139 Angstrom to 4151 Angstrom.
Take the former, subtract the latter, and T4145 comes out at 90.3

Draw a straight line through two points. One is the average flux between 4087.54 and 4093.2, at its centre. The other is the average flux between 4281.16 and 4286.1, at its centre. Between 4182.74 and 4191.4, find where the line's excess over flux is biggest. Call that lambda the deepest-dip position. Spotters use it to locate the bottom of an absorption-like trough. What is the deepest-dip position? 4187.08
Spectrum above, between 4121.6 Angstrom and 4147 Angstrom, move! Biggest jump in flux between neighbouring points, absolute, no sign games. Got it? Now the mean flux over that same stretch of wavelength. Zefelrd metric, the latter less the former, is 91.6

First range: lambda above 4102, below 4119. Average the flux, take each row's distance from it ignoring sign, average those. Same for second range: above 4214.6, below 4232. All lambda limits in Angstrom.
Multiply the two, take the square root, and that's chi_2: 3.61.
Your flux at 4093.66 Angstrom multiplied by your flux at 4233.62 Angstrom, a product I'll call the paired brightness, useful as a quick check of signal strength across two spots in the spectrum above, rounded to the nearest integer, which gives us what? 8334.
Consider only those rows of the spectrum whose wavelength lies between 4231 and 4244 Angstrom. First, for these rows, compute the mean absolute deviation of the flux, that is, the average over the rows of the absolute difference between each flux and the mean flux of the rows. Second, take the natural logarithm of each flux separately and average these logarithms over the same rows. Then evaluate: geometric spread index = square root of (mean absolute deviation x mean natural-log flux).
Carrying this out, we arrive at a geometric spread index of 1.72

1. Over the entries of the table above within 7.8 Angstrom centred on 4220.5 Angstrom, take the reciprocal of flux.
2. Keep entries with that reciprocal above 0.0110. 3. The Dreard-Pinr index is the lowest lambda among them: 4217.08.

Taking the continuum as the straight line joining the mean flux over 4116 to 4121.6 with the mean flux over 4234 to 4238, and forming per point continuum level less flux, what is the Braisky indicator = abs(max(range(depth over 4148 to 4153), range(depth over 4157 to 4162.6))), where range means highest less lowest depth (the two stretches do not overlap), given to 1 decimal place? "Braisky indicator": 1.1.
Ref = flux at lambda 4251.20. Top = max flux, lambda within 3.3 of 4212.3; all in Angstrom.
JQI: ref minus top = -1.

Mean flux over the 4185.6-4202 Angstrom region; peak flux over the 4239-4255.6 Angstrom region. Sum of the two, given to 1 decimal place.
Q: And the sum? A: 181.8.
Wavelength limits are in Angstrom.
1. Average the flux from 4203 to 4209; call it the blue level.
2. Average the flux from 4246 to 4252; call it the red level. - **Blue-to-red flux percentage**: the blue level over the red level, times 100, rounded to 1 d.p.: 99.5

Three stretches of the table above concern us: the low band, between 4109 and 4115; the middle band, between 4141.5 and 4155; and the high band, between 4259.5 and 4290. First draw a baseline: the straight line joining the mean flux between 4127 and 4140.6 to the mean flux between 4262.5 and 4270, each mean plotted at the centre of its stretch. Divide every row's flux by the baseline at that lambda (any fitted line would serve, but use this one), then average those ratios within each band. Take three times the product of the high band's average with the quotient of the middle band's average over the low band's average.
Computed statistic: 2.99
